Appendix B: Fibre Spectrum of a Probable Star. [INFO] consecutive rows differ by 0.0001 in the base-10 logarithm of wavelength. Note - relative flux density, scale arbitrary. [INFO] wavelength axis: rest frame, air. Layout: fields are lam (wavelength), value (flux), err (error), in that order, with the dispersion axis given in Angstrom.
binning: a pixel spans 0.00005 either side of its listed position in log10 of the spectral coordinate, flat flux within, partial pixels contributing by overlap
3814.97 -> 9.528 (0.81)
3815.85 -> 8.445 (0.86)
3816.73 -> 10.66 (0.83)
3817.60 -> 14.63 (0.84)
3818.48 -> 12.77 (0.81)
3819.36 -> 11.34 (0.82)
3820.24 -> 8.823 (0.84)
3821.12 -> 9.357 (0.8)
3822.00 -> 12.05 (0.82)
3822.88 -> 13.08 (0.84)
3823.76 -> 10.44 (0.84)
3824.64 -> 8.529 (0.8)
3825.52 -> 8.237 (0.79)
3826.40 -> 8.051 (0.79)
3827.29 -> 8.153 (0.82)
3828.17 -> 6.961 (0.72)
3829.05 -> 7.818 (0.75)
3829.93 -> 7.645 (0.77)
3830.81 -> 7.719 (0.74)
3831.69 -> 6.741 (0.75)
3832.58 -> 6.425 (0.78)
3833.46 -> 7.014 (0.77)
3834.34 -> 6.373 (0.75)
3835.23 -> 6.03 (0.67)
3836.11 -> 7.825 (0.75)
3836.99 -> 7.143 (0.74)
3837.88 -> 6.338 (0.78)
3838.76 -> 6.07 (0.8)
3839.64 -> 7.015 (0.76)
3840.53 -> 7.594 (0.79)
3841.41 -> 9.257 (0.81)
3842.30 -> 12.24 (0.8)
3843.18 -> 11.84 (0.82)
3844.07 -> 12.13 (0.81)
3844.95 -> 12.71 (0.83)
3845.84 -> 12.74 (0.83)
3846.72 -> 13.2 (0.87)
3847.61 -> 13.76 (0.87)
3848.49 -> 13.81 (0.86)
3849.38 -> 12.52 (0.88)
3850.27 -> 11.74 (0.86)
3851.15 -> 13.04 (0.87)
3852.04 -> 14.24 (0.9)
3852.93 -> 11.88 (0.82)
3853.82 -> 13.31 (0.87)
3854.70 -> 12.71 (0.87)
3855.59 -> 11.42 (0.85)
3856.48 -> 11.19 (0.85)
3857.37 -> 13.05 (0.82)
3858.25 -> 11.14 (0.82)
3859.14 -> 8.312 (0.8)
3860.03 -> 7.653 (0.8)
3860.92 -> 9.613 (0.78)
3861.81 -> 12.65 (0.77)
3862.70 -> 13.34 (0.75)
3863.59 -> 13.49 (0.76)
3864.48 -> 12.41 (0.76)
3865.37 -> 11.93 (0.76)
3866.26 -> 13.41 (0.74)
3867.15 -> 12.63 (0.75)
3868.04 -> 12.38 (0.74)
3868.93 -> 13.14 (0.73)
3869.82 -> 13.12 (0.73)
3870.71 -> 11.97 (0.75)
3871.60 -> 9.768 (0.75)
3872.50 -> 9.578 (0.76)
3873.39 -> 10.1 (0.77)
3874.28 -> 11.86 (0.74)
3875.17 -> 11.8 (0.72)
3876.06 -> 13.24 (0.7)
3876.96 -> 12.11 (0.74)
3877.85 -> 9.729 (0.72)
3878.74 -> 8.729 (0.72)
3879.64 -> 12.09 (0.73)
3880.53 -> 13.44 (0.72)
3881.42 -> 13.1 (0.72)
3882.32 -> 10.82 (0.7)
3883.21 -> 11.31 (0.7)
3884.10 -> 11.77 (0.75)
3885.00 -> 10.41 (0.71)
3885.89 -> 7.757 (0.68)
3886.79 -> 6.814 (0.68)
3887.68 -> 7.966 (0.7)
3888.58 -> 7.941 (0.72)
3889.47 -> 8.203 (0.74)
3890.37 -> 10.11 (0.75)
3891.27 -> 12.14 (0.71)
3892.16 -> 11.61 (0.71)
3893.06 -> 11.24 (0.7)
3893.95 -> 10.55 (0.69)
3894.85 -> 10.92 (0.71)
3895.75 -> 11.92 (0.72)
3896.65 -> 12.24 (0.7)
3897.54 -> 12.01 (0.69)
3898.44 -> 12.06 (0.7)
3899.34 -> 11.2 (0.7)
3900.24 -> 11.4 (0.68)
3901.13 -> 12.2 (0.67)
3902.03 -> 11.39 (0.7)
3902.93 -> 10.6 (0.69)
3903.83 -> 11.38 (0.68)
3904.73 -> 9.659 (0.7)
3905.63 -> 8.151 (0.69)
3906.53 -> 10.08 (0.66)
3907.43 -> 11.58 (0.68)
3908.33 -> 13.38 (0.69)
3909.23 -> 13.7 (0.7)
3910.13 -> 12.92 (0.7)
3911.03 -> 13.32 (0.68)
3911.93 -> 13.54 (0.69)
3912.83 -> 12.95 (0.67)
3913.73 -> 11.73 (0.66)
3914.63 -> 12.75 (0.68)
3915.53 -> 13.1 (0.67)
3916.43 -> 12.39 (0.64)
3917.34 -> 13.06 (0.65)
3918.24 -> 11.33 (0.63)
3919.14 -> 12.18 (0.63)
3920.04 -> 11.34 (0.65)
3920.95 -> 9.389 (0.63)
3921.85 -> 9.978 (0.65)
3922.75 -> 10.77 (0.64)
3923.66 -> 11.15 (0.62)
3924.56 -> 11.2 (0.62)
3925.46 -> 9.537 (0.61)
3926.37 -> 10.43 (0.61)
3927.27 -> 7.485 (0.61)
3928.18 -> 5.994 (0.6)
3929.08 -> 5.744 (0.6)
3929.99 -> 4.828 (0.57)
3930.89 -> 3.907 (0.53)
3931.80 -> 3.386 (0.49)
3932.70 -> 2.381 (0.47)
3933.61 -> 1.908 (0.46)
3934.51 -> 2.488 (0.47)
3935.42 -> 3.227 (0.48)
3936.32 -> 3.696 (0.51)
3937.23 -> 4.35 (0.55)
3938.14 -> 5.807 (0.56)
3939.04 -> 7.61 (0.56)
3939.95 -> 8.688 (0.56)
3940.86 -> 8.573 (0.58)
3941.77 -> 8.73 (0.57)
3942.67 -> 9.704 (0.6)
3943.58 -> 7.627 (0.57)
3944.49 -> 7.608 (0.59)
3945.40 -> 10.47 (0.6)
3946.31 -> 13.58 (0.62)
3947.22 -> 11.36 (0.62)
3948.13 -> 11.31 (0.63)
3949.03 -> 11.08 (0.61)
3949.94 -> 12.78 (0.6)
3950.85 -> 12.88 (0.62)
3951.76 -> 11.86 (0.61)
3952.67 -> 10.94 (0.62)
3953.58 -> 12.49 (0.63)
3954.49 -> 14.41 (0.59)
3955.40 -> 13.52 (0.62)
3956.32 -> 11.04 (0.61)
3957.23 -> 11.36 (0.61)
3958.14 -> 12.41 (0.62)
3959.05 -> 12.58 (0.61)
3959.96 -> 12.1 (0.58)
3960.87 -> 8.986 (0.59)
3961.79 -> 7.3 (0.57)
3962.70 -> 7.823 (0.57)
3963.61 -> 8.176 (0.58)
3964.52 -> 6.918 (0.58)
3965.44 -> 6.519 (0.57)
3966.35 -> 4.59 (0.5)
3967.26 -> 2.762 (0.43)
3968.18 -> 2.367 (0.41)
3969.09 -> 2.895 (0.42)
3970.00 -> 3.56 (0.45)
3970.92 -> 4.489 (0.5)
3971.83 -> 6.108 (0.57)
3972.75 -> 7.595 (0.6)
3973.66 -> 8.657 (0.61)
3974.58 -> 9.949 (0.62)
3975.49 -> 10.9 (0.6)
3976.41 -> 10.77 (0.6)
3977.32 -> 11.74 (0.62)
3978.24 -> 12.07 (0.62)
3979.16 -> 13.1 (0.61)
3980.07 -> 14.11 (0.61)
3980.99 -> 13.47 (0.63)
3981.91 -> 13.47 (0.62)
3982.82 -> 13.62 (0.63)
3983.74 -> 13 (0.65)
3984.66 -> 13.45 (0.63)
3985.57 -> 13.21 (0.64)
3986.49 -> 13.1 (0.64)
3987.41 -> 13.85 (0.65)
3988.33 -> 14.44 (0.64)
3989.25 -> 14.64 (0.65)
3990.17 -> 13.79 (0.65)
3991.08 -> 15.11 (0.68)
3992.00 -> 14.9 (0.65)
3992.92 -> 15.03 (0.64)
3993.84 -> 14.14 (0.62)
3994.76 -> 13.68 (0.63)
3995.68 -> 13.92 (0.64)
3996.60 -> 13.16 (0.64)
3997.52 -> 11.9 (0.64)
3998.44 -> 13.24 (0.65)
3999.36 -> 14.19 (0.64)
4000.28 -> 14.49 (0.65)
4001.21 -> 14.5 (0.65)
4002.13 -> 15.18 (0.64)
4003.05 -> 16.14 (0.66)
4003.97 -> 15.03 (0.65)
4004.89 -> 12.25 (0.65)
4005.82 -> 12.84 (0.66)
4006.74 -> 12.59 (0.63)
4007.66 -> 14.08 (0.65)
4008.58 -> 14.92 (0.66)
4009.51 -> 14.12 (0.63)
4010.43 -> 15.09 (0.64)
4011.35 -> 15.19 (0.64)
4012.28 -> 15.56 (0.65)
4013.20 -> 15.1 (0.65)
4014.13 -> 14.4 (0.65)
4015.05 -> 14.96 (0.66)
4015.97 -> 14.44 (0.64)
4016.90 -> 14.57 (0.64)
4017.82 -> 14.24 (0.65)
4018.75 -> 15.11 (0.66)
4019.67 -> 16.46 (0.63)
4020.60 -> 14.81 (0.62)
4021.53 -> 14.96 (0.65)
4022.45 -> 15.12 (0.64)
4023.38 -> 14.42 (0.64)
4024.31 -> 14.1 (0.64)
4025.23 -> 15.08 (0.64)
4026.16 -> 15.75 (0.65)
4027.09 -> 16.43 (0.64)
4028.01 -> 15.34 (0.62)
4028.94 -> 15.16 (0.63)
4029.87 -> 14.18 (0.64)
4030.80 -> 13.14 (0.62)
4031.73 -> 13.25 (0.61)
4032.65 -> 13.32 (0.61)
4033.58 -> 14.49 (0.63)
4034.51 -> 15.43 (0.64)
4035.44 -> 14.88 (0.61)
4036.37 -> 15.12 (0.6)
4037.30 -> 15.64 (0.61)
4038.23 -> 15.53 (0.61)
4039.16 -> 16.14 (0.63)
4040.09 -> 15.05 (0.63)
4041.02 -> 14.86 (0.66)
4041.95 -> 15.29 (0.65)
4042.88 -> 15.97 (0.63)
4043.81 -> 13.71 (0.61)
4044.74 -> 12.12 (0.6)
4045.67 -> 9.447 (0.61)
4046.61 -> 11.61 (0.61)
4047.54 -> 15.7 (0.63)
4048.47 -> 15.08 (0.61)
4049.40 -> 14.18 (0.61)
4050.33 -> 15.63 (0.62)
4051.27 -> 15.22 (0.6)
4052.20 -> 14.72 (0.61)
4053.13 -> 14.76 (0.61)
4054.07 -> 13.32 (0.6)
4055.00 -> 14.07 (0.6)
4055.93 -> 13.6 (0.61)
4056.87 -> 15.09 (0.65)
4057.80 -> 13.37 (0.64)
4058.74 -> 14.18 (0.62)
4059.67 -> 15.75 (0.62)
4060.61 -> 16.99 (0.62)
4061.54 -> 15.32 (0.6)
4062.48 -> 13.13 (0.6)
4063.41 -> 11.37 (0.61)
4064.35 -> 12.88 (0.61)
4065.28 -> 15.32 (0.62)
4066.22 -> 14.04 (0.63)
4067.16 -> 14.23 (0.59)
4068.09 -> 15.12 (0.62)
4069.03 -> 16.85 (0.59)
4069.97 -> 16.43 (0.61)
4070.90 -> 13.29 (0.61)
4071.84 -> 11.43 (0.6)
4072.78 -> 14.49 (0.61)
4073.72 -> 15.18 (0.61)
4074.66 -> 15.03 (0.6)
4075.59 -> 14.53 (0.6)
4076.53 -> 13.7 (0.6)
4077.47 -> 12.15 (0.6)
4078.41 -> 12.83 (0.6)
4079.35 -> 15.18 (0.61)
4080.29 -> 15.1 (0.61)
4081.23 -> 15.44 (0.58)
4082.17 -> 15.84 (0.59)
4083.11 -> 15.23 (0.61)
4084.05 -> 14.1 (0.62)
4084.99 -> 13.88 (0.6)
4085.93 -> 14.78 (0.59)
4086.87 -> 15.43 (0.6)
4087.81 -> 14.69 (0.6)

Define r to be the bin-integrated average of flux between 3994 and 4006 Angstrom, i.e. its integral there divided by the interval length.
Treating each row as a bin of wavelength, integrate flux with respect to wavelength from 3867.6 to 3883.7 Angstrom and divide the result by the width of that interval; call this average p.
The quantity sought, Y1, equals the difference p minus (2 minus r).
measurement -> 23.5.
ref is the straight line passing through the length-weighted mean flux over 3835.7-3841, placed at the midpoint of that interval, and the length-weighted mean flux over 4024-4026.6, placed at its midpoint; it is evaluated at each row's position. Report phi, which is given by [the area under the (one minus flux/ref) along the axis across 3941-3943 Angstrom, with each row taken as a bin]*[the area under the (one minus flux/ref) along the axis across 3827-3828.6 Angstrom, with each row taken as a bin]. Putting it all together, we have -0.10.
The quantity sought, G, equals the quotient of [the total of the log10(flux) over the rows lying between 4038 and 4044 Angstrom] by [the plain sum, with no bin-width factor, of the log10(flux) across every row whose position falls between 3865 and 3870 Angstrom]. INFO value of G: 1.25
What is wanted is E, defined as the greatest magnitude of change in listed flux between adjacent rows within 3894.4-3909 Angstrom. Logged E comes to 1.9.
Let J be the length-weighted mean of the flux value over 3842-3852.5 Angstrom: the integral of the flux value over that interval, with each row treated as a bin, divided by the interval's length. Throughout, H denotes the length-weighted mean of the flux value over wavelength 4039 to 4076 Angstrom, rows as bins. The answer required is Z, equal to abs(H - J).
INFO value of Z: 2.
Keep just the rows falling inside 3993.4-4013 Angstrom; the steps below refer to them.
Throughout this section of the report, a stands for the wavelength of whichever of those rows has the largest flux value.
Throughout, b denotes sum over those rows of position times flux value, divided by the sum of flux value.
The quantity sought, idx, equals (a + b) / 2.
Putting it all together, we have 4003.1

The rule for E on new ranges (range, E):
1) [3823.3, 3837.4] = 1.9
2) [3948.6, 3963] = 3.1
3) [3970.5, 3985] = 1.6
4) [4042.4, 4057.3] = 4.1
